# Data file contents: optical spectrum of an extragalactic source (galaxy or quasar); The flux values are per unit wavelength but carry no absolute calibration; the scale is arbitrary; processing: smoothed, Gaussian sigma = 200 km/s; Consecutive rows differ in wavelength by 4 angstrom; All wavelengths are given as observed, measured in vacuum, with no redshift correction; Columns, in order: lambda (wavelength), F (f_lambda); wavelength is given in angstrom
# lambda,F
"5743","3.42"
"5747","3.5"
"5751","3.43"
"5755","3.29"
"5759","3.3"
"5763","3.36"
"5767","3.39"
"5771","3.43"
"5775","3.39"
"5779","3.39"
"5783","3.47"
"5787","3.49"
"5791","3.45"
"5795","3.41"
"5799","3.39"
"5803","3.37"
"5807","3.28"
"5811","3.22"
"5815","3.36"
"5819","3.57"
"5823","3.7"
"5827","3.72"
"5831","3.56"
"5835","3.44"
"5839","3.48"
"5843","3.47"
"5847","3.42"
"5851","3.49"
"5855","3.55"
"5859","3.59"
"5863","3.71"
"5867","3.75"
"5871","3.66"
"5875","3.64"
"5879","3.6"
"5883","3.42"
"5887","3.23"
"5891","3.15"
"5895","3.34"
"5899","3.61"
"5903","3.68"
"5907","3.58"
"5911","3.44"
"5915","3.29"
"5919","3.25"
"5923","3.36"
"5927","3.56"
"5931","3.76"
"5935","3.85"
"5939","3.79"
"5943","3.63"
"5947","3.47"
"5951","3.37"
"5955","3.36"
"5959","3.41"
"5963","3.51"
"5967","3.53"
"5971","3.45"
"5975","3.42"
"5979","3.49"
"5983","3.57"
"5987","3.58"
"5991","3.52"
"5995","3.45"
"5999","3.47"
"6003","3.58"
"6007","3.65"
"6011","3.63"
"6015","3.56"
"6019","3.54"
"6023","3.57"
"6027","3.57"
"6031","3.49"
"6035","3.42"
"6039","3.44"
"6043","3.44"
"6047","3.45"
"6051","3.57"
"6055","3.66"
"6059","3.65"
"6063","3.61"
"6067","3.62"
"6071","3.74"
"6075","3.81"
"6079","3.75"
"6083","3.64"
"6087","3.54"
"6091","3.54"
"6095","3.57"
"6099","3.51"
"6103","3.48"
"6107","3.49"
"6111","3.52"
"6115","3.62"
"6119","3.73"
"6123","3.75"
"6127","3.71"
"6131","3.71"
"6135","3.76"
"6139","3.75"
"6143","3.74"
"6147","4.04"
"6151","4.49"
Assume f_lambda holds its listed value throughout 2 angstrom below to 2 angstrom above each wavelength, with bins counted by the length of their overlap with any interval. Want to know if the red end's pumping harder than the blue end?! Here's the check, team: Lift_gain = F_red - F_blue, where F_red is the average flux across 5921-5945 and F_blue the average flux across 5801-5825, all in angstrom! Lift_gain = 0.24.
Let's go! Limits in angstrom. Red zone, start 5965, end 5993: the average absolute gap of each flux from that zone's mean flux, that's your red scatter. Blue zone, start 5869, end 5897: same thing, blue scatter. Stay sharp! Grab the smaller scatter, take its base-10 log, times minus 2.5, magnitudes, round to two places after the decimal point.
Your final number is 3.31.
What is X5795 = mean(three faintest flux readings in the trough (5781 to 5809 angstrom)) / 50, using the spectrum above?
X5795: 0.0669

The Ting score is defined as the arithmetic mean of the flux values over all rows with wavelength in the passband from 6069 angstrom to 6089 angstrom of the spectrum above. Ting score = 3.70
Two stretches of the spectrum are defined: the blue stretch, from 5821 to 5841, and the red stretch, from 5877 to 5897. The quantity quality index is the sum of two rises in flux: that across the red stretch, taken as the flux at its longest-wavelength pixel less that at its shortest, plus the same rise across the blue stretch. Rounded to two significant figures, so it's -0.48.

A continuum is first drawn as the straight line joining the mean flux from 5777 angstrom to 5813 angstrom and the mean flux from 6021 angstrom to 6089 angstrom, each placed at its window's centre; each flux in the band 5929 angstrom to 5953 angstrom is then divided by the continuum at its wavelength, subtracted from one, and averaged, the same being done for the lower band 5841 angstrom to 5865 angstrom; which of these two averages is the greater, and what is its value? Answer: -0.031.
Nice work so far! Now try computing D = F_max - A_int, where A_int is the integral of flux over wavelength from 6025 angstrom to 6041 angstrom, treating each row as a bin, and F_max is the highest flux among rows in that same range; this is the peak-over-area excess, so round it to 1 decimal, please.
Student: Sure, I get -52.1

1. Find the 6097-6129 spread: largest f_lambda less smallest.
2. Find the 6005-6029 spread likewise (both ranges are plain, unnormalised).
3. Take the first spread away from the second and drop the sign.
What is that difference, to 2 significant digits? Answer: 0.16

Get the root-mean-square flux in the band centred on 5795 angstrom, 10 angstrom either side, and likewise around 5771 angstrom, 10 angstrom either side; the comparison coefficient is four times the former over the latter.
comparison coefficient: 4.04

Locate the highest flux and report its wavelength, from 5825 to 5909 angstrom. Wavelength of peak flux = 5867 angstrom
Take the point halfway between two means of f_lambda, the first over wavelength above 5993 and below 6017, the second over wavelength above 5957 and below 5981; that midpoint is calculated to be 3.51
